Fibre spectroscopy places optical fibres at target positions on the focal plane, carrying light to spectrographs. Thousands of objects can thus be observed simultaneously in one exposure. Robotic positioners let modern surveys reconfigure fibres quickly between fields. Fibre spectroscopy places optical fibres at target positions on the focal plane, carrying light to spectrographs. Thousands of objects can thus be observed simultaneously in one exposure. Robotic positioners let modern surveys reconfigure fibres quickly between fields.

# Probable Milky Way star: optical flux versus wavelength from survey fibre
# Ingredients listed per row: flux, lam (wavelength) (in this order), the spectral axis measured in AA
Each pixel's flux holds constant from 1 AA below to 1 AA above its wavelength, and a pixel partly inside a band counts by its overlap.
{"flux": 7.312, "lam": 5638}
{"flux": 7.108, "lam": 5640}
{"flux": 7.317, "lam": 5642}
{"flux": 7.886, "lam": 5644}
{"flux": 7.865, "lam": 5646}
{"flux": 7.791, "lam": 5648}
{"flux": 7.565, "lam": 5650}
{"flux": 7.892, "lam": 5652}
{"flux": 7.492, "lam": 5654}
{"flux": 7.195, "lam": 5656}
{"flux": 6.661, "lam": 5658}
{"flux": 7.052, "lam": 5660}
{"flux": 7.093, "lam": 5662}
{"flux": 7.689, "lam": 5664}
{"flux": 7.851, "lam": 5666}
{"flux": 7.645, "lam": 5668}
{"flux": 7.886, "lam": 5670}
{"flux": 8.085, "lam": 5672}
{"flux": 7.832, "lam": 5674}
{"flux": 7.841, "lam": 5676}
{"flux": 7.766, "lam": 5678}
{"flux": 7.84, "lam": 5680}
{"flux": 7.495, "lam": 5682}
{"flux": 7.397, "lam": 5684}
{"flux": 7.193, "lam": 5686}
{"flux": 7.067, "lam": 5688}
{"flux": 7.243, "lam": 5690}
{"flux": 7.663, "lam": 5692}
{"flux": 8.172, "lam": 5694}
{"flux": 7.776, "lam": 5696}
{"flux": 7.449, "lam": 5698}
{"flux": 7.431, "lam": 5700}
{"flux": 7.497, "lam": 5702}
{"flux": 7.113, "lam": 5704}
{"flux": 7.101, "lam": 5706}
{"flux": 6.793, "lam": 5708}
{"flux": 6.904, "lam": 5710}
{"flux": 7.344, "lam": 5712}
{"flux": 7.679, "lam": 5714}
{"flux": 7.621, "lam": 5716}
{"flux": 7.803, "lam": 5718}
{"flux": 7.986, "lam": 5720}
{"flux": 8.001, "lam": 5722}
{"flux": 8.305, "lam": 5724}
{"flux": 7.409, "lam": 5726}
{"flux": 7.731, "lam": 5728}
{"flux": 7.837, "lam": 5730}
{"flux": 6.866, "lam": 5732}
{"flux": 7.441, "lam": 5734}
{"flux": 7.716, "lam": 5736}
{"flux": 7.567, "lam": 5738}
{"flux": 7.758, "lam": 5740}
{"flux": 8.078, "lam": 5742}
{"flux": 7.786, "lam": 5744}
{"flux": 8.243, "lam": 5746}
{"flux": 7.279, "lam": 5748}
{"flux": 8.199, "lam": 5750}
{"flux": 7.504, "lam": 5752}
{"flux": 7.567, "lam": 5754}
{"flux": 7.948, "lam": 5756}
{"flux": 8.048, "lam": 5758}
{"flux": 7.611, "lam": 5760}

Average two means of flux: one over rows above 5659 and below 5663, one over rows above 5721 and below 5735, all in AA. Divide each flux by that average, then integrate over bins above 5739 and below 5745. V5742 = 6.4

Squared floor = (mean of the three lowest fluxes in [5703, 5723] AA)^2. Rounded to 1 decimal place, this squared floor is 48.1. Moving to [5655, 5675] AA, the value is 48.1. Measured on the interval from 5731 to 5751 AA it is 51.8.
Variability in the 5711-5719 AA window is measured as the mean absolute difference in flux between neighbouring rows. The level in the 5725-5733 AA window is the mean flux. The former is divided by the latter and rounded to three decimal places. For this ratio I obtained 0.026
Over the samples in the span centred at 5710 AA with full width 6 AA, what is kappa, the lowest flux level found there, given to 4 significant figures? 6.793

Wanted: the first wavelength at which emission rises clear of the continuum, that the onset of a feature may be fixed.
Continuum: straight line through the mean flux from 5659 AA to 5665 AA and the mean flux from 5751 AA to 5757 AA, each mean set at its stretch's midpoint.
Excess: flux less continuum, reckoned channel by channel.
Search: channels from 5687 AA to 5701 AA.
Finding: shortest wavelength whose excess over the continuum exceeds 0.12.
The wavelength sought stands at 5692 AA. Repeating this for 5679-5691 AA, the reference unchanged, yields 5680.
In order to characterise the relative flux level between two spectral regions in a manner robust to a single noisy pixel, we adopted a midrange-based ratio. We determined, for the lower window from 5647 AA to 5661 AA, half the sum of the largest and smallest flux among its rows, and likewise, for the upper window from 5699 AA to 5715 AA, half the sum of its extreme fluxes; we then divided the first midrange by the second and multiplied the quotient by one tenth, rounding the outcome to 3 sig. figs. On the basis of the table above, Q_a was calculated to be 0.101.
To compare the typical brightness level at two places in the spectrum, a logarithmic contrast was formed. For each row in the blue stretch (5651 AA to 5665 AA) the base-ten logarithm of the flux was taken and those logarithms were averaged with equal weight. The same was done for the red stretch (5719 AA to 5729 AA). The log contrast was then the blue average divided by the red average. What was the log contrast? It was 0.96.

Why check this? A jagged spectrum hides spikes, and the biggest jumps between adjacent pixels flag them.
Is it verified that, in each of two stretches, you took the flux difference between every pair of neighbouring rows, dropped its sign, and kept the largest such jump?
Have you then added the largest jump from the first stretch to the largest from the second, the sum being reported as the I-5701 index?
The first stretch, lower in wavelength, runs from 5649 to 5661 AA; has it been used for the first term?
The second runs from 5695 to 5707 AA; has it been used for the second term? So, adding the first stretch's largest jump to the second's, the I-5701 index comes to 0.92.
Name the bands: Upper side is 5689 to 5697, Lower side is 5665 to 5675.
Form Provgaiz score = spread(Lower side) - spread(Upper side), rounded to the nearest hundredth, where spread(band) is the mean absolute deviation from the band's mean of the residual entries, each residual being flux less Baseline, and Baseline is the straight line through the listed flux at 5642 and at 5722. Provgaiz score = -0.14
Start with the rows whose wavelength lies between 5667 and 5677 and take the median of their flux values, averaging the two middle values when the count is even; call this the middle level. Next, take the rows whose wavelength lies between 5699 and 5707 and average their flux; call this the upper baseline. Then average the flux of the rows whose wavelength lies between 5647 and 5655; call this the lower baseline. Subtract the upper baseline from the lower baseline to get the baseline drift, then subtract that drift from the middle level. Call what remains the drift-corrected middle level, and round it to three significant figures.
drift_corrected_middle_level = 7.44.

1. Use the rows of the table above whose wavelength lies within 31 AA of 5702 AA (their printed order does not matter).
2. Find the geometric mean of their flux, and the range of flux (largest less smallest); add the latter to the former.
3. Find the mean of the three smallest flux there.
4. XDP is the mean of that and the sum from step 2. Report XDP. 7.96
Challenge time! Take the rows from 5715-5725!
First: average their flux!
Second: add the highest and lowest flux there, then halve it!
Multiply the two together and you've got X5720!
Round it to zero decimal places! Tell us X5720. 63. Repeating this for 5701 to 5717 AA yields 53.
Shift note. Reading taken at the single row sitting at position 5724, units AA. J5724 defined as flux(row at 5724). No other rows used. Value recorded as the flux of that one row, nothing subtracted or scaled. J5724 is 8.305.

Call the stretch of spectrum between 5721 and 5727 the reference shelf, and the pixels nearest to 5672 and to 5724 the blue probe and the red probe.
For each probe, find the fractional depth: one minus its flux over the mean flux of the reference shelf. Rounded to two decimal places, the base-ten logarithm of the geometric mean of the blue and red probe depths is -1.47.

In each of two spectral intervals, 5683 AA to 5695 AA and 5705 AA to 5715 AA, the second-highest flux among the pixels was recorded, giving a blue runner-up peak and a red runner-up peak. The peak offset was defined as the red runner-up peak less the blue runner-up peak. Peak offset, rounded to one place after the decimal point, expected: -0.3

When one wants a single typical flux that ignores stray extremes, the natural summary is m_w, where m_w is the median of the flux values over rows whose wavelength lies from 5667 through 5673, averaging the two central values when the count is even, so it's 7.89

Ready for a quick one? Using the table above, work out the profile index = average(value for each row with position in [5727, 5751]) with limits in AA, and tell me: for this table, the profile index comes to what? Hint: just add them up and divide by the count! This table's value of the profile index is 7.71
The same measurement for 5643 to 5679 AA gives 7.62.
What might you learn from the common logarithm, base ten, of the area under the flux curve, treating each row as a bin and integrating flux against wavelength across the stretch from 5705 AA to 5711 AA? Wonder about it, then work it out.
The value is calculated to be 1.62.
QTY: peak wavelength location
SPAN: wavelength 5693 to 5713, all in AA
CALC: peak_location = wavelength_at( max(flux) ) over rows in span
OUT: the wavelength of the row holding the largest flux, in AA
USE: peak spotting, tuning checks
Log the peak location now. 5694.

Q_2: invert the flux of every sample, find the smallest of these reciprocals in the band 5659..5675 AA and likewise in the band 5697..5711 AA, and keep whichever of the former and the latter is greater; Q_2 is 0.133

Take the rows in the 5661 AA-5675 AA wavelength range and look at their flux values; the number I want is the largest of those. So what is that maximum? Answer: 8.085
